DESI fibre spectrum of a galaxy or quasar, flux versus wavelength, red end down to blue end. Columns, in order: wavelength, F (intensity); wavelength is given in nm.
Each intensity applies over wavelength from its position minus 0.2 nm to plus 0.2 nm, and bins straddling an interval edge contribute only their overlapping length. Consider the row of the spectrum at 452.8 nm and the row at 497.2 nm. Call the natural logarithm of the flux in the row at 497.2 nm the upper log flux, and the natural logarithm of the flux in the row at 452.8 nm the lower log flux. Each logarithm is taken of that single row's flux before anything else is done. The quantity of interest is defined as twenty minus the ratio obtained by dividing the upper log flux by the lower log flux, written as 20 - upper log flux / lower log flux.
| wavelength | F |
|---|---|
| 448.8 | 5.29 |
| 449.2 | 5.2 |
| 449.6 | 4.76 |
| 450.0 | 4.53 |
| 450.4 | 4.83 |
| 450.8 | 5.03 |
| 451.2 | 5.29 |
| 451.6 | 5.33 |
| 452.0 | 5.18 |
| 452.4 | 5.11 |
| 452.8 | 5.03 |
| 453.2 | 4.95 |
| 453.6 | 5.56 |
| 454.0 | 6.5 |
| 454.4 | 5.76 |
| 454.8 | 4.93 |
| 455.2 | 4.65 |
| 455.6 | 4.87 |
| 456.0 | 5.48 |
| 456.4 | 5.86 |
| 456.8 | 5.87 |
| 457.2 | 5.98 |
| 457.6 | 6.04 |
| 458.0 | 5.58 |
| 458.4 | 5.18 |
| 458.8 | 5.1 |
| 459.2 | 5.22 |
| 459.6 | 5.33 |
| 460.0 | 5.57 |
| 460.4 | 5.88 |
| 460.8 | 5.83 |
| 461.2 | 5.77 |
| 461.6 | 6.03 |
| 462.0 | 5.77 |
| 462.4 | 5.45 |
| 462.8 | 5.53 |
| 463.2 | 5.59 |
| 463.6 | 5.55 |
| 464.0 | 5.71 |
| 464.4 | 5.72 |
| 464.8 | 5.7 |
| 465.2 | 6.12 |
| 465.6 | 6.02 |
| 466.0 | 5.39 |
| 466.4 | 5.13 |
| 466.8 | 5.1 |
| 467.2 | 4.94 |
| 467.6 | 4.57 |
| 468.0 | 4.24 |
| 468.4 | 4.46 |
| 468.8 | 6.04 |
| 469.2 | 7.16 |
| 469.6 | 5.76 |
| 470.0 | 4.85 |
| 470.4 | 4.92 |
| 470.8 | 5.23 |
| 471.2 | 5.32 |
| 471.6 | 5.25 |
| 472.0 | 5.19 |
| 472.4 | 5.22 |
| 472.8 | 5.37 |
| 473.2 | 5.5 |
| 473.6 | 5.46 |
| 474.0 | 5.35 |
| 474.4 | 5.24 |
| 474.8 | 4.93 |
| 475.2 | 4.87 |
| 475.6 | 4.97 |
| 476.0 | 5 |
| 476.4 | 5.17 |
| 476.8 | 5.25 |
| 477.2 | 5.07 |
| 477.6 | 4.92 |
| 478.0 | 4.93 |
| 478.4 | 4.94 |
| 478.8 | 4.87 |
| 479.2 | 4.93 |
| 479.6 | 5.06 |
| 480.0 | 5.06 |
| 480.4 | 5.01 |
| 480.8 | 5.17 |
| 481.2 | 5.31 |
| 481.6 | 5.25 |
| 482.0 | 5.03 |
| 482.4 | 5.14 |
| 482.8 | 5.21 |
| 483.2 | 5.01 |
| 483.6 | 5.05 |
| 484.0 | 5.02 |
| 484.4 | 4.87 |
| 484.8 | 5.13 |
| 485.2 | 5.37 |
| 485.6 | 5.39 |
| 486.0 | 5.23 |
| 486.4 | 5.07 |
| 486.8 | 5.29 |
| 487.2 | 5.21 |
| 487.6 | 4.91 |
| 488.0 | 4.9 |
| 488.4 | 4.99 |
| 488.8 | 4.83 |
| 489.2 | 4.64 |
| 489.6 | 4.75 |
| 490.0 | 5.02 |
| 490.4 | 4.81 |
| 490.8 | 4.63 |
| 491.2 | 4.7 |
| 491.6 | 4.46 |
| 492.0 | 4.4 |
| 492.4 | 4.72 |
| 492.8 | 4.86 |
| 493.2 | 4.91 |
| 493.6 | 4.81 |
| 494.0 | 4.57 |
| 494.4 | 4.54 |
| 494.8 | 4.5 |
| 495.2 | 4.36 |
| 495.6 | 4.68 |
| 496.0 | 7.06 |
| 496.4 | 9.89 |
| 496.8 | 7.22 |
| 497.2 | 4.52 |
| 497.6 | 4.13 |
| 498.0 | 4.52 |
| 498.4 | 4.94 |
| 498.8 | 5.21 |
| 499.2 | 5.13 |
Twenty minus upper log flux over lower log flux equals 19.1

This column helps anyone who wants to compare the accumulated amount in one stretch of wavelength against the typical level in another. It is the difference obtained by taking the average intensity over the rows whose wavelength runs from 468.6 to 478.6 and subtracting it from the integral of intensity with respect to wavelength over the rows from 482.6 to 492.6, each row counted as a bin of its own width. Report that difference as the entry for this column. 44.2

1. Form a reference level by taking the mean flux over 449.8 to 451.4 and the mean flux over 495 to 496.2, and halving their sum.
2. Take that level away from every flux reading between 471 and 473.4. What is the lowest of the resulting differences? 0.0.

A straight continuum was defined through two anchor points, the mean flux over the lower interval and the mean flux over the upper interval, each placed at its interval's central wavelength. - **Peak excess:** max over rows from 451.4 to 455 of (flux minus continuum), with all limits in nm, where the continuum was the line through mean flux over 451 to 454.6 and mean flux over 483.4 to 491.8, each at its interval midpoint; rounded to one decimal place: 1.1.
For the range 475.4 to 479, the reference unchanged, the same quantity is 0.1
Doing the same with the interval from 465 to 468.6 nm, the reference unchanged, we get 0.9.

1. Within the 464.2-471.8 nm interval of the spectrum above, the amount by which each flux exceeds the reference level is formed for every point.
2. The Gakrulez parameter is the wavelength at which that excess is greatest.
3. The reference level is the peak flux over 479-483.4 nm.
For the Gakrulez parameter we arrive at 469.2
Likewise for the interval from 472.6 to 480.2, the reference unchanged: 473.2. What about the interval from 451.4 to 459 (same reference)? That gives 454.0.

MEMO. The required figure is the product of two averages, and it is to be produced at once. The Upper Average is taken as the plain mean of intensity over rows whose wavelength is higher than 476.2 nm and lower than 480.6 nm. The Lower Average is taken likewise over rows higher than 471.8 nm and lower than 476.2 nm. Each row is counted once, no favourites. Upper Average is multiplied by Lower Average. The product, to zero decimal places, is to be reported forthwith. 26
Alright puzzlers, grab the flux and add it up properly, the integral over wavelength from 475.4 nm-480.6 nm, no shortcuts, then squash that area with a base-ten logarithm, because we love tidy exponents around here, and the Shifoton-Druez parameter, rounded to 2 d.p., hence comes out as 1.42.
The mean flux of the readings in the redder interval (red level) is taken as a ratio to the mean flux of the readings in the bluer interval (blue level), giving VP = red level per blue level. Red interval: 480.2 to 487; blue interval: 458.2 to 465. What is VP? 0.92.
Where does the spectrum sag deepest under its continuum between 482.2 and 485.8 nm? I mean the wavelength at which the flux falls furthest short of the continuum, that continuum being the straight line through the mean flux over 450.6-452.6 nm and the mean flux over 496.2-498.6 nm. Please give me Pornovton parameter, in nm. 484.4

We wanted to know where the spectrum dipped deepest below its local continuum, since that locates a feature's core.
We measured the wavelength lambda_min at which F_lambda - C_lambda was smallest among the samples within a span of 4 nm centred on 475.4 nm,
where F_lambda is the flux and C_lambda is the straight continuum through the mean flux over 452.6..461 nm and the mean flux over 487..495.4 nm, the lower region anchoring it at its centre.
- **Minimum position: 475.2 nm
